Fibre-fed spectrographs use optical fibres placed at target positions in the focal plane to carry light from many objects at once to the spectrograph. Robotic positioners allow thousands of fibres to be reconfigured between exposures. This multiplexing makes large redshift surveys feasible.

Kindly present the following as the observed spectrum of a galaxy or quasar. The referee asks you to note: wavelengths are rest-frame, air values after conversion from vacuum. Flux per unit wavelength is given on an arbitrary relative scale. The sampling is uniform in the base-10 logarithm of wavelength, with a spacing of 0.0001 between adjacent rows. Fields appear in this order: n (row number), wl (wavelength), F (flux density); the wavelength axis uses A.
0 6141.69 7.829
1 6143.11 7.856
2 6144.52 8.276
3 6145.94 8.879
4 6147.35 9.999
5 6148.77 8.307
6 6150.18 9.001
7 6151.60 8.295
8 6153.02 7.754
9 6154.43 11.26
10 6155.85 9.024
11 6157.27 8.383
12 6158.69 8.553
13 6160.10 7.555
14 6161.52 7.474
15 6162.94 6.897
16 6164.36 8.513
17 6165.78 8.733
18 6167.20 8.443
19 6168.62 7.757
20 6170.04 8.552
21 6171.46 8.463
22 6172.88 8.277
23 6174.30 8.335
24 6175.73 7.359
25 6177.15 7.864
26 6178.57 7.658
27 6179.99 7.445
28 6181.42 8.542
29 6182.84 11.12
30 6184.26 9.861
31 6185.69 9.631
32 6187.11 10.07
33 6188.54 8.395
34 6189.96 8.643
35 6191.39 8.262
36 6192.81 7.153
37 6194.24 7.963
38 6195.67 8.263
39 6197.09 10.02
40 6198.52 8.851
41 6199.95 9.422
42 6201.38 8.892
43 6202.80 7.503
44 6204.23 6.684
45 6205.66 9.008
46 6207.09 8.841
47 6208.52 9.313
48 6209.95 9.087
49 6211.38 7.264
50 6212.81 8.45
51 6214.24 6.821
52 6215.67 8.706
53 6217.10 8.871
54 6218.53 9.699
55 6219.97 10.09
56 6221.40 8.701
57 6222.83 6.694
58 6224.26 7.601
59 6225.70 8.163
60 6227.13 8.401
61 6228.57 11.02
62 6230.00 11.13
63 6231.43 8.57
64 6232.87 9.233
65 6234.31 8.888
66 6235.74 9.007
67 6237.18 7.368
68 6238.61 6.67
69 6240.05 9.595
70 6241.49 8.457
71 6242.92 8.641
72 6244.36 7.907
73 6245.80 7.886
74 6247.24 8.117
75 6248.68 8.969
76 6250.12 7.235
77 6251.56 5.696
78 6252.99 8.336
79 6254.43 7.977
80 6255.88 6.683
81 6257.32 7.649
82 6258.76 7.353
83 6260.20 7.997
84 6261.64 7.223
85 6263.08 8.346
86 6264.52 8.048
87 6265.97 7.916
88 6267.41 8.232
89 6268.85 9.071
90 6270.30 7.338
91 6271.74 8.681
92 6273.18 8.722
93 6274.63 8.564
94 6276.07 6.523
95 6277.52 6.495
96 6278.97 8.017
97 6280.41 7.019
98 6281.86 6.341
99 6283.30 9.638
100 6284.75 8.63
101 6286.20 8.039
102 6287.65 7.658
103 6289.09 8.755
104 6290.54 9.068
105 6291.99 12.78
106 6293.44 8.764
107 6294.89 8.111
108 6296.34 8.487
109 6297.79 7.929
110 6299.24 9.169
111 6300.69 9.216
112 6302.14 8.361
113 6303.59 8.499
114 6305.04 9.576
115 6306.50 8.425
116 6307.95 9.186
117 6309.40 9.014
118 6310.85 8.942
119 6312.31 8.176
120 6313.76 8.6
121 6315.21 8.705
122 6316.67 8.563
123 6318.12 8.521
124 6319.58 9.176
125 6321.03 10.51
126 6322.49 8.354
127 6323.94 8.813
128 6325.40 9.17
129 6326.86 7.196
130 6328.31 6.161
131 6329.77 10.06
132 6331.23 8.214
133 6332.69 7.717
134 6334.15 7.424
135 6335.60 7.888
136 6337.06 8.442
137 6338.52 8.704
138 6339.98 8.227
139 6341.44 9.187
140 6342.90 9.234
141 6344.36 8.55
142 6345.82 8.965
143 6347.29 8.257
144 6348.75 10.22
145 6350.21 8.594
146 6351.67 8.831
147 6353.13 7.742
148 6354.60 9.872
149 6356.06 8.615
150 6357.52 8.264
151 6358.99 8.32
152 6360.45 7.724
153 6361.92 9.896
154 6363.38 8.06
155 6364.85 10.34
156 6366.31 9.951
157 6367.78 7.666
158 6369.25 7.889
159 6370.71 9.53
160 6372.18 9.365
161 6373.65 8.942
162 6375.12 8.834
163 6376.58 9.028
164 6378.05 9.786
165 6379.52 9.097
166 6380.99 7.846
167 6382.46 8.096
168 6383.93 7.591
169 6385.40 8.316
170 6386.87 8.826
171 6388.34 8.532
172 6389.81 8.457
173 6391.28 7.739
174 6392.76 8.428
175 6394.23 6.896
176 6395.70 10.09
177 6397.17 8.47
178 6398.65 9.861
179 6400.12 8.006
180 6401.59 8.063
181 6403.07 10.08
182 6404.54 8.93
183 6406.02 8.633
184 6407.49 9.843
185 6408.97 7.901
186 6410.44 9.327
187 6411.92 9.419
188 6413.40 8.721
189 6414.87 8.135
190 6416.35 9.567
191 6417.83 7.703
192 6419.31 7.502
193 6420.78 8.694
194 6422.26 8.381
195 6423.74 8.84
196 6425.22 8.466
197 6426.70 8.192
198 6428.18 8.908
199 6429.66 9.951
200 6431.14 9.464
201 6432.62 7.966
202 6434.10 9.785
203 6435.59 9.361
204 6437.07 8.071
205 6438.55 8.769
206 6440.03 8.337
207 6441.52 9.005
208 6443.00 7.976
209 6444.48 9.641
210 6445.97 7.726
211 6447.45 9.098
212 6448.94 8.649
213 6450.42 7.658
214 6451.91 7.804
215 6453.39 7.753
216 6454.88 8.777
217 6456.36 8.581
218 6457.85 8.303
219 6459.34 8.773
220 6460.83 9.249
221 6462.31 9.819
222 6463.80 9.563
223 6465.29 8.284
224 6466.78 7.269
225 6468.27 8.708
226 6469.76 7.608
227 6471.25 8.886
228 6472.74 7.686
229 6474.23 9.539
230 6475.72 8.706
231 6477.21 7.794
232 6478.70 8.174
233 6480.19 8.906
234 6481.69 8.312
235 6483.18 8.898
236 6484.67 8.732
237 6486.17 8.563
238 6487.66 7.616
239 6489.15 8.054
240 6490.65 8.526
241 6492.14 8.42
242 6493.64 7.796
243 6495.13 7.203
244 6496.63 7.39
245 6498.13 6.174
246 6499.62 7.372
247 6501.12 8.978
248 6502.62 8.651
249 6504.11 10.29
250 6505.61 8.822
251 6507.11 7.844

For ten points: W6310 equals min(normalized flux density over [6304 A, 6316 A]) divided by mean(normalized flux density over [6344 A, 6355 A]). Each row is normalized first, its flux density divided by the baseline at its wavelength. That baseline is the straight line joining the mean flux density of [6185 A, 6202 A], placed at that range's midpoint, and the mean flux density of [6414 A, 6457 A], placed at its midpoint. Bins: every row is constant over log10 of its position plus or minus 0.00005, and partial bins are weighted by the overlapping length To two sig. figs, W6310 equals 0.92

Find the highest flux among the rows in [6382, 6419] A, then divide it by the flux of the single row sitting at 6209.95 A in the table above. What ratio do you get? 1.11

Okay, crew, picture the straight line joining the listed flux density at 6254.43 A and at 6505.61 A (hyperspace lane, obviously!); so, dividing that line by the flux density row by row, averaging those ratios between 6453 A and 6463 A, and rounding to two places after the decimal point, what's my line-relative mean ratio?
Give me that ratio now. 0.99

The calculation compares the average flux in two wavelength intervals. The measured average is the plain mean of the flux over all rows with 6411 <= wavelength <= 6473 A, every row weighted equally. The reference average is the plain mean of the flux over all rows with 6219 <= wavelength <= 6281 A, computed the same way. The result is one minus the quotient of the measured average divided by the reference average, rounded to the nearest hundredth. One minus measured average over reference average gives -0.06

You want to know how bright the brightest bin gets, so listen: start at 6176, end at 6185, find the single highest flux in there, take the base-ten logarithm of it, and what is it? 1.046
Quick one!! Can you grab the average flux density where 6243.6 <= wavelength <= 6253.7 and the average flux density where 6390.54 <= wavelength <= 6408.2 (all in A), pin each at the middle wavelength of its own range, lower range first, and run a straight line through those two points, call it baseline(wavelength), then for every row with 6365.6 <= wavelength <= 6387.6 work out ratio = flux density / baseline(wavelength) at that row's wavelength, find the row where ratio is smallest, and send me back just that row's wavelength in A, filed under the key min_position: 6383.93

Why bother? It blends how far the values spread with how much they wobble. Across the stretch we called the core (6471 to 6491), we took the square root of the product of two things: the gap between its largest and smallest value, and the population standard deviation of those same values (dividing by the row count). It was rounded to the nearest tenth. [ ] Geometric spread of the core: 1.0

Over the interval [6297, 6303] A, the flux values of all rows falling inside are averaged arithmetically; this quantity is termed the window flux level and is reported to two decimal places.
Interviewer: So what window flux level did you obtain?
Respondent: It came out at 8.67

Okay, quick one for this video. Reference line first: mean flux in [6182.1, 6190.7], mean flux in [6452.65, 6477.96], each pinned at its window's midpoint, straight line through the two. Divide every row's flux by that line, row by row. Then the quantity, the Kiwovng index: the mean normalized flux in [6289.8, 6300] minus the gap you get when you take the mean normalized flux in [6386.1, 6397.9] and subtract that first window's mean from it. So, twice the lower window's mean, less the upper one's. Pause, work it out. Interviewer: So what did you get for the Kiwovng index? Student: 1.04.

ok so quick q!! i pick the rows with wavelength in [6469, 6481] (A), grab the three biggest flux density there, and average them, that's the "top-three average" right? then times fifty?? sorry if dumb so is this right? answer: 456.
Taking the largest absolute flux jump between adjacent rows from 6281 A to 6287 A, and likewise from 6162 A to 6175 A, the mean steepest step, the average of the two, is 2.5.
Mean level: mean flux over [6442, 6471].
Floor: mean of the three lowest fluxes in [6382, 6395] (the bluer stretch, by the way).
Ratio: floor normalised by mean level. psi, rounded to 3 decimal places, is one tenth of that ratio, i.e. 0.087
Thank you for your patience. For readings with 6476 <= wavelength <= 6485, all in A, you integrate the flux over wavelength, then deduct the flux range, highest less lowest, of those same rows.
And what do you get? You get 75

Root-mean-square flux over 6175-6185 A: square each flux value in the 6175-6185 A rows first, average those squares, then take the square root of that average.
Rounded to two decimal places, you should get 8.65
